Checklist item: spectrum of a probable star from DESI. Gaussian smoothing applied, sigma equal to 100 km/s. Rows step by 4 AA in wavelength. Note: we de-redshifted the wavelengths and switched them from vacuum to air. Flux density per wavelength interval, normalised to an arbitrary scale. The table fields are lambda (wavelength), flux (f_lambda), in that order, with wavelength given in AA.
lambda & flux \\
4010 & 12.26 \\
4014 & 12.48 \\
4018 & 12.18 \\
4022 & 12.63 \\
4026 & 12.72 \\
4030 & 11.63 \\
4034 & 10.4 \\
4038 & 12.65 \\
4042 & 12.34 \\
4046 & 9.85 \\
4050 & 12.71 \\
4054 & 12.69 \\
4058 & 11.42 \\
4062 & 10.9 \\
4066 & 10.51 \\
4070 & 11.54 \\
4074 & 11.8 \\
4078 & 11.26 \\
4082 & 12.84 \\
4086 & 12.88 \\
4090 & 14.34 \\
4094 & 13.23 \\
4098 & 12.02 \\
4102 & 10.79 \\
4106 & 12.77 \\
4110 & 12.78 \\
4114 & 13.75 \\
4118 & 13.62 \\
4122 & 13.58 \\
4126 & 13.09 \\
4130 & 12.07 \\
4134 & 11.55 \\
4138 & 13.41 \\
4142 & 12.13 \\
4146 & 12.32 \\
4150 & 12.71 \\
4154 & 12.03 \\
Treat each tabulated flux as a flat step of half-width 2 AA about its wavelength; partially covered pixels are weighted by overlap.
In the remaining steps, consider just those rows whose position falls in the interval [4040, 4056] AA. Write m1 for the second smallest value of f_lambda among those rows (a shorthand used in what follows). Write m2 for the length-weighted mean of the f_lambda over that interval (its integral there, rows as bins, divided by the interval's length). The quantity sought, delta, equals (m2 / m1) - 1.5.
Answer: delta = -0.54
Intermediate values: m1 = 12.34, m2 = 11.9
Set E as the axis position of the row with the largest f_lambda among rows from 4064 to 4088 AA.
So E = 4086 AA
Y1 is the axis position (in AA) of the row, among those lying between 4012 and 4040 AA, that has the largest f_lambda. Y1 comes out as 4026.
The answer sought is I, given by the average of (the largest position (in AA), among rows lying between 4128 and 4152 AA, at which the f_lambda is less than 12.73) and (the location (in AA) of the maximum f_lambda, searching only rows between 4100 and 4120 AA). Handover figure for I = 4132 AA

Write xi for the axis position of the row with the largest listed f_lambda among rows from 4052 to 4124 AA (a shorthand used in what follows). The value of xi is 4090 AA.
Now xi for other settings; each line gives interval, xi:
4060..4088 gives 4086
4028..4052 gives 4050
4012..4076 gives 4026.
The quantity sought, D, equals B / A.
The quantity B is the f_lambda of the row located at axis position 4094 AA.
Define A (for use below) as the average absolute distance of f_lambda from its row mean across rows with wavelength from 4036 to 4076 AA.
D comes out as 16.6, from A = 0.80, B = 13.23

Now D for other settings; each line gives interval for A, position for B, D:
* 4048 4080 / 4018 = 20.4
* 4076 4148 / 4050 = 17.1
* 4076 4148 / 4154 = 16.2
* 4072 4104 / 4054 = 13.7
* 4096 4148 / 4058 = 15.6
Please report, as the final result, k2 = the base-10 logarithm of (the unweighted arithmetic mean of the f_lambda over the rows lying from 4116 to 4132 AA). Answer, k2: 1.12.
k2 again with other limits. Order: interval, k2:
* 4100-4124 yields 1.11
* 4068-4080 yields 1.06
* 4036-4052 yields 1.08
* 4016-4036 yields 1.08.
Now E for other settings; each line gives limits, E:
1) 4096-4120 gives 4114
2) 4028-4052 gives 4050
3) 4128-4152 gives 4138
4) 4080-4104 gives 4090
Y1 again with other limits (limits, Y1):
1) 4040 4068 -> 4050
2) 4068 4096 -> 4090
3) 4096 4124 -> 4114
